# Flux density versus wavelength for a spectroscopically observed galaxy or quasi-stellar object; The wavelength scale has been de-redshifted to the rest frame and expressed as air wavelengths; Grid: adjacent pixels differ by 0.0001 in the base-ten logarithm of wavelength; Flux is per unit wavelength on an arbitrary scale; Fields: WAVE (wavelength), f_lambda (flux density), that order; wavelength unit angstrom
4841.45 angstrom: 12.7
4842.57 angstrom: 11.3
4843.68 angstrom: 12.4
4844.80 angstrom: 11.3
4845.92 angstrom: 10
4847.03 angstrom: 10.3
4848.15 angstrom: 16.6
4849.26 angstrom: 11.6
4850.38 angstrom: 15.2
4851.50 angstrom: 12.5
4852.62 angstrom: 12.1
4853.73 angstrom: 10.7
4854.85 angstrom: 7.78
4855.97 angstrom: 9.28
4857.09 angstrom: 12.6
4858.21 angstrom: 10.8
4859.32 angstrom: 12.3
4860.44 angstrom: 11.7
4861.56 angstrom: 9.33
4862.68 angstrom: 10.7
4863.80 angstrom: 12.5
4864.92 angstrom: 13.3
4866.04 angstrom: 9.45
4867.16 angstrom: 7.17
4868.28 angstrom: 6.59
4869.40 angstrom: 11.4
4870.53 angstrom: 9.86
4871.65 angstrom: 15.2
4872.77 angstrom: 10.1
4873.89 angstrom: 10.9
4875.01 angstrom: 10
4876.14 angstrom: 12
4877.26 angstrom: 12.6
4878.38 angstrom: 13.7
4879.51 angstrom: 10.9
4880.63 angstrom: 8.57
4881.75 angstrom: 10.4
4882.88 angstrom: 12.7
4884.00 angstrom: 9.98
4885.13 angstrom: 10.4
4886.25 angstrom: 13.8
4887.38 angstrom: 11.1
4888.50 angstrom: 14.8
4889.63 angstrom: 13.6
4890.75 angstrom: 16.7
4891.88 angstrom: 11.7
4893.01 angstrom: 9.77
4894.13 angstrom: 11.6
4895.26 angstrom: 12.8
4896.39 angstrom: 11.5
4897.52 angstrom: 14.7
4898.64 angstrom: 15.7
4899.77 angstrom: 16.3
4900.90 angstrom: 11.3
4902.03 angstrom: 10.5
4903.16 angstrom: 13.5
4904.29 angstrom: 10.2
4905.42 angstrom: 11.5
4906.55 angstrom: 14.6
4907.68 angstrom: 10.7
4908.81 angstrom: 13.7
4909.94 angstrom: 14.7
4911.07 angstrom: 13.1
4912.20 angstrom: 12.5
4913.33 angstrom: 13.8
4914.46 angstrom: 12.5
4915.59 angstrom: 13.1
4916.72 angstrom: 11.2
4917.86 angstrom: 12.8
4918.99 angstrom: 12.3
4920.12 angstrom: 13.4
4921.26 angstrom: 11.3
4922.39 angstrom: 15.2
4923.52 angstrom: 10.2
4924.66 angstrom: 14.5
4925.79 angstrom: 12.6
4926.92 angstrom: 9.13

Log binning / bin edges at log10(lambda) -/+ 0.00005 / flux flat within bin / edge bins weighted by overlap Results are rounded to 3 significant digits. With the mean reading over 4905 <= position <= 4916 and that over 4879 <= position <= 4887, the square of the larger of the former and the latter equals 170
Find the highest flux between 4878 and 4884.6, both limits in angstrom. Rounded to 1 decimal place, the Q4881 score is 13.7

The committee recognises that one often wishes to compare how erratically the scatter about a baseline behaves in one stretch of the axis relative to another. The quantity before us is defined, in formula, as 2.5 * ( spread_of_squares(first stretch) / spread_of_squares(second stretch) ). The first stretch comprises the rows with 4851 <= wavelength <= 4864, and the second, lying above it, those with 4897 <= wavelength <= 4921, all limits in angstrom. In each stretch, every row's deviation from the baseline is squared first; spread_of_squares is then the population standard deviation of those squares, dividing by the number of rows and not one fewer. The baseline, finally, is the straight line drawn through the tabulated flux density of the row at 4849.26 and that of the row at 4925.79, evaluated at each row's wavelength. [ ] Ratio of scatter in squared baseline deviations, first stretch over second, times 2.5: 2.6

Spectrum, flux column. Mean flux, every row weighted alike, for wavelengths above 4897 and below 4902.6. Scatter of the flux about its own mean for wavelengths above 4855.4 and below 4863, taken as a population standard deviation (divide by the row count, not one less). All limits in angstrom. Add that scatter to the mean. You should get 14.9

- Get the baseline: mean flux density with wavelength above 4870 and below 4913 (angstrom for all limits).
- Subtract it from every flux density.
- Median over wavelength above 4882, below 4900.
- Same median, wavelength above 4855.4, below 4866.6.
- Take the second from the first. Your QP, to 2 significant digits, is 1.5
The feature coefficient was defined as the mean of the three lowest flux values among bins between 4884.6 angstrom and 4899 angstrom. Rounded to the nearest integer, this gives 10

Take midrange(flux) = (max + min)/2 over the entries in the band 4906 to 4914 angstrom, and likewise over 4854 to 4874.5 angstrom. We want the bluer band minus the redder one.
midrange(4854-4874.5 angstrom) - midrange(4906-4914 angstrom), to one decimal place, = -1.8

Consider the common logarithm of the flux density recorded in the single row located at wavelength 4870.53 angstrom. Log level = 0.99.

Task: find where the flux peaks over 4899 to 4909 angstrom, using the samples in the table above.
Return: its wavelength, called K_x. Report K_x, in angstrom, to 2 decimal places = 4899.77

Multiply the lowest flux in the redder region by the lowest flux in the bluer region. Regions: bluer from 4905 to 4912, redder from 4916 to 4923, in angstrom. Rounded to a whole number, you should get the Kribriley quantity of 120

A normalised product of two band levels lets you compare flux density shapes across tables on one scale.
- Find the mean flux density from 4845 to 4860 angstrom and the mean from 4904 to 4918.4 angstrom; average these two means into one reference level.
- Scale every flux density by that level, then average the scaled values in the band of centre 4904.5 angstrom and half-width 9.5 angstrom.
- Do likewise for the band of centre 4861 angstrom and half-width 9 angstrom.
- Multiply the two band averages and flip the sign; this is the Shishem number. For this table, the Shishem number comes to -0.92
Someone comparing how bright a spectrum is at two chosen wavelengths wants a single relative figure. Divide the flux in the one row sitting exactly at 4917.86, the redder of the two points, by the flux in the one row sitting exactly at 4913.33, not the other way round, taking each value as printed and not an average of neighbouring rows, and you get 0.93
